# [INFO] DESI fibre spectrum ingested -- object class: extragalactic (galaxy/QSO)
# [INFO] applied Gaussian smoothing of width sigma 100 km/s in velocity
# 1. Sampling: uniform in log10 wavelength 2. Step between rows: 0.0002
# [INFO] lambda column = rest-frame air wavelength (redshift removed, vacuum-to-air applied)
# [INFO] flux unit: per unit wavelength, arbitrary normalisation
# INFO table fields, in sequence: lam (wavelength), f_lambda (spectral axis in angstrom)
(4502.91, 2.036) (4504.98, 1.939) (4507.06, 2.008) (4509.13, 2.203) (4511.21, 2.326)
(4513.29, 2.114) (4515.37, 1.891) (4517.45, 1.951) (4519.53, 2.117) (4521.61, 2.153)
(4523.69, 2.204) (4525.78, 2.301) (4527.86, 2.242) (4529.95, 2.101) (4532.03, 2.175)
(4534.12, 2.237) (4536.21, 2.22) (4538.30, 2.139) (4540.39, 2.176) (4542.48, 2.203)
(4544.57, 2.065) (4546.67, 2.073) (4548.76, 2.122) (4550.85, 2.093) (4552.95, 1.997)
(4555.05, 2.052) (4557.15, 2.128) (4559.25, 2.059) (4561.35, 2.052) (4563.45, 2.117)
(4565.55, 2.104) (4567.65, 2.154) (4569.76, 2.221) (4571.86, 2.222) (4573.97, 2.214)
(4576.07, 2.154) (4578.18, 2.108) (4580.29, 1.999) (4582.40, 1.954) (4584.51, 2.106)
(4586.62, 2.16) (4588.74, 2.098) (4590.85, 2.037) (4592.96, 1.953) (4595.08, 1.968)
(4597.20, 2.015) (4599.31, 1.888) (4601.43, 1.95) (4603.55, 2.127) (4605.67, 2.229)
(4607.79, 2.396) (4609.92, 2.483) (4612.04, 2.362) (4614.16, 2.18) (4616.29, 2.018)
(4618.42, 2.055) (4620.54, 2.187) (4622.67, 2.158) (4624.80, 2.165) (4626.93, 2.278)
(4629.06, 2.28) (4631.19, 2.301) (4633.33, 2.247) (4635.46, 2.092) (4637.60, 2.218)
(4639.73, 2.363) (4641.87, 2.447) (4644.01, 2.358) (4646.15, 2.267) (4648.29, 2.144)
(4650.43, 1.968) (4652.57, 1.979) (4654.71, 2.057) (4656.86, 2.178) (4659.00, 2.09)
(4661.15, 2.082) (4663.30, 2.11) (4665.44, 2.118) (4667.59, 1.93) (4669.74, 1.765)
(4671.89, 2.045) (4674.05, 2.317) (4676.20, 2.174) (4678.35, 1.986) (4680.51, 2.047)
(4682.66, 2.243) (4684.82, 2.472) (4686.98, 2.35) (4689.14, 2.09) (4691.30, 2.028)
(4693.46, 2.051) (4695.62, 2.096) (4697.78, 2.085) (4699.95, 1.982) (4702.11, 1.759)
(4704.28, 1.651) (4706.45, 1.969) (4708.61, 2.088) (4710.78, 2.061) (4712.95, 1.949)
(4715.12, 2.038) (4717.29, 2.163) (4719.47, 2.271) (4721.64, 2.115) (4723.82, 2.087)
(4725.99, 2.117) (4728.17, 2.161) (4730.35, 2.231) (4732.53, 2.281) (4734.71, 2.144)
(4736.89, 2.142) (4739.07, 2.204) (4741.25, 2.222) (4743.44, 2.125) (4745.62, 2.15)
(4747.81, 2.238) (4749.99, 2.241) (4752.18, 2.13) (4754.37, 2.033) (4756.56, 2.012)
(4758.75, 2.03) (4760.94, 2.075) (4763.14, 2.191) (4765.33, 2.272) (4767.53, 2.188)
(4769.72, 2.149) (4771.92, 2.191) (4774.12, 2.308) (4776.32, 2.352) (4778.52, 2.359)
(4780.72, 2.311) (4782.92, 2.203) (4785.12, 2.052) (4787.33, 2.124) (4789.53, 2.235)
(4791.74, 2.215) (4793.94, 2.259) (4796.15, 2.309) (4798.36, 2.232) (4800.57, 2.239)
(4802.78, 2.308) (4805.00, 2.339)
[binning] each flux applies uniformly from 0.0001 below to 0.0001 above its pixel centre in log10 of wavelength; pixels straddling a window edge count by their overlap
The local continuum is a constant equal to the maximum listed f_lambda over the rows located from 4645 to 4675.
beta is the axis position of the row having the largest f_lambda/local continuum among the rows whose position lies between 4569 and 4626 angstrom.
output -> 4609.92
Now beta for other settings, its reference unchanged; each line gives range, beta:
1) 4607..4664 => 4609.92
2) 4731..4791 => 4778.52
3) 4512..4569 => 4525.78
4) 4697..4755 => 4732.53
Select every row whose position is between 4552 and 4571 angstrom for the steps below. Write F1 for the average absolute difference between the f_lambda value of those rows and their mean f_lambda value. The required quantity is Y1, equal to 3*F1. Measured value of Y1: 0.16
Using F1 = 0.05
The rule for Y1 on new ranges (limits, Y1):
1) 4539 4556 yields 0.16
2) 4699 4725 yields 0.37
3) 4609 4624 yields 0.37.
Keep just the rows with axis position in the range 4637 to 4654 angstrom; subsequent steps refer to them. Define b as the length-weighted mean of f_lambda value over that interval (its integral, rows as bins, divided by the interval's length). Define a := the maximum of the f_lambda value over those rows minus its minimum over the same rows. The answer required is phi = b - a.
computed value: 1.74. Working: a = 0.48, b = 2.22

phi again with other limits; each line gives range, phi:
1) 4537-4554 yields 1.90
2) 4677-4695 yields 1.67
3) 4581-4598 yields 1.83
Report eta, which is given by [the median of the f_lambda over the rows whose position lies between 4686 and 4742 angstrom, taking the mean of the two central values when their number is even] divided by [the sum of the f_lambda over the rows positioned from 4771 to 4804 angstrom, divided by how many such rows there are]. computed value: 0.93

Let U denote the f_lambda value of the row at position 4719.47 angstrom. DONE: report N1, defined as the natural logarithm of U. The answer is 0.82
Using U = 2.271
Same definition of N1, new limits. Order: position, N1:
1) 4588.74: 0.74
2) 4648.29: 0.76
